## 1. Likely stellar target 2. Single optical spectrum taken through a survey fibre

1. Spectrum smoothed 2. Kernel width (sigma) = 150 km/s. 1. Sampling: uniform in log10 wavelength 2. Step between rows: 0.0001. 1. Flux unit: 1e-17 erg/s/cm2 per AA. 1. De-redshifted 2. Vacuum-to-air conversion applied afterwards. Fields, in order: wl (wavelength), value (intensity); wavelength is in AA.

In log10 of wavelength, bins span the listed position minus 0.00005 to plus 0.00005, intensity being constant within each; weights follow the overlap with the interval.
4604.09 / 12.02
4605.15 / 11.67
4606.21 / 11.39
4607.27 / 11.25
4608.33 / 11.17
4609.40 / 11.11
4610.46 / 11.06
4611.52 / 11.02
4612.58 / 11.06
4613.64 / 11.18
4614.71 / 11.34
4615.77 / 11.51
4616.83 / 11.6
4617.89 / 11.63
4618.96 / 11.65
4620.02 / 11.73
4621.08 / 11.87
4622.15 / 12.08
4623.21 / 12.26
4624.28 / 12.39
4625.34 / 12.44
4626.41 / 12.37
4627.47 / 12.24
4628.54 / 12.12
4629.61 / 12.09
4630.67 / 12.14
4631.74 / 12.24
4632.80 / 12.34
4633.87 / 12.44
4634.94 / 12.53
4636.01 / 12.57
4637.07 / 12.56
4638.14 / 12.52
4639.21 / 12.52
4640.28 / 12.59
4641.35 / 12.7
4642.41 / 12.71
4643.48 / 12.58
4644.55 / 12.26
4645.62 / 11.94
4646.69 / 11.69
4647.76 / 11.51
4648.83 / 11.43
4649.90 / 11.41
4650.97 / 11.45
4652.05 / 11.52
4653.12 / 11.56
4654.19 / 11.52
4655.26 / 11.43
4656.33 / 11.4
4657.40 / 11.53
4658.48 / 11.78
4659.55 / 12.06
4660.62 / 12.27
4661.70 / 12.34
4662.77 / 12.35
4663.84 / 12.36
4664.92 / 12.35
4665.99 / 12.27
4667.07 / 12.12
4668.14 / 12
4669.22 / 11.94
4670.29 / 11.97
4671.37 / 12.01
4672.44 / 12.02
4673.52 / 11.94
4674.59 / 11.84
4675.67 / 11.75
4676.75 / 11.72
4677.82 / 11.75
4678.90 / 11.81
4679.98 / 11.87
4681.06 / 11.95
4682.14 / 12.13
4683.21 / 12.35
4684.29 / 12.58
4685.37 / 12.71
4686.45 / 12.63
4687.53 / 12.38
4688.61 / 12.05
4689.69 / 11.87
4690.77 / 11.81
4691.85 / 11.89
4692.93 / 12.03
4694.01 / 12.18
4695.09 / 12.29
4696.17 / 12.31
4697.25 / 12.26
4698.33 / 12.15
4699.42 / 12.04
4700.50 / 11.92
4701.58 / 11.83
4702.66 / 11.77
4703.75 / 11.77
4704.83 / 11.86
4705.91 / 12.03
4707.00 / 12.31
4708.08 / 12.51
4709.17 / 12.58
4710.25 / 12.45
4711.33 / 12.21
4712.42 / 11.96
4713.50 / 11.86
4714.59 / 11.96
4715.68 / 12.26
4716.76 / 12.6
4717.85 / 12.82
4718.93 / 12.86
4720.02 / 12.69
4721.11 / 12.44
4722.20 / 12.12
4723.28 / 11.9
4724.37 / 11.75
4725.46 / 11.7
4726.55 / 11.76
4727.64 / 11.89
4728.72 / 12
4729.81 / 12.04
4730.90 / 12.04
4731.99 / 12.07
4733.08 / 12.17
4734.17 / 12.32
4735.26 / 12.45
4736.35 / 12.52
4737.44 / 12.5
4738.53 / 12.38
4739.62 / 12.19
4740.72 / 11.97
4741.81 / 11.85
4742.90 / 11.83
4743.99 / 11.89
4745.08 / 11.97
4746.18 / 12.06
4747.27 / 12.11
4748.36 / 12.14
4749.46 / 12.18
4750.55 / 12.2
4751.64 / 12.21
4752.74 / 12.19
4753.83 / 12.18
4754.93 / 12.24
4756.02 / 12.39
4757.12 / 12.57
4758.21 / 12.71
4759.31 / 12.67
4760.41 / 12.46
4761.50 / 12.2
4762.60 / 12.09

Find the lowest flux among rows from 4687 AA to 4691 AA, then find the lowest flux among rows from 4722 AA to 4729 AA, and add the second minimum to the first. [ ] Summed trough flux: 23.5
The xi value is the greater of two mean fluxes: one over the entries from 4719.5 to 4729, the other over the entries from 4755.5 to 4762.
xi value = 12.50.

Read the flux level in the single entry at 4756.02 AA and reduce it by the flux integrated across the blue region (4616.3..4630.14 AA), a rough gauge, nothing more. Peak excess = -154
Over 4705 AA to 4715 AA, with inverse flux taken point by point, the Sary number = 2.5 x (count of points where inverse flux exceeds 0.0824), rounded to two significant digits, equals 10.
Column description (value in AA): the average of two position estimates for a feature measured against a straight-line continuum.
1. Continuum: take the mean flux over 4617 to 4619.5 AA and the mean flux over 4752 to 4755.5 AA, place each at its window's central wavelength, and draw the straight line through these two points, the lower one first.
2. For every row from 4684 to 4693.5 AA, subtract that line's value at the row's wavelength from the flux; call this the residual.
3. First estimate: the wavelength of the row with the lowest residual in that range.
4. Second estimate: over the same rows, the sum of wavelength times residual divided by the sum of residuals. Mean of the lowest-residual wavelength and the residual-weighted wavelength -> 4688.2 AA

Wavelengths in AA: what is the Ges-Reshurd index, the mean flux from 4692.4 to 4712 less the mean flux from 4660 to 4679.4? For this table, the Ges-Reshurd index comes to 0.09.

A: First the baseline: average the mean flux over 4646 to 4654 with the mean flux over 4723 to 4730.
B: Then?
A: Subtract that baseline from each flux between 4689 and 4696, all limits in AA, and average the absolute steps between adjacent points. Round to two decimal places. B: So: 0.11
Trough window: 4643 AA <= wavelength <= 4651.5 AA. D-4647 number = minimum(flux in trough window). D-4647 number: 11.41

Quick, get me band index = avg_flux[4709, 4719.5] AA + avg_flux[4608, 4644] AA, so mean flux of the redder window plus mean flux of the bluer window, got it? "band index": 24.4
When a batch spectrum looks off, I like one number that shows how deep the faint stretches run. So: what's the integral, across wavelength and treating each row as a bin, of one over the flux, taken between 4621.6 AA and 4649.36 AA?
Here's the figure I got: 2.26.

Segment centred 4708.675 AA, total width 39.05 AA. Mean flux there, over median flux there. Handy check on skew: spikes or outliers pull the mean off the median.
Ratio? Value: 1.01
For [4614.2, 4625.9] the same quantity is 1.01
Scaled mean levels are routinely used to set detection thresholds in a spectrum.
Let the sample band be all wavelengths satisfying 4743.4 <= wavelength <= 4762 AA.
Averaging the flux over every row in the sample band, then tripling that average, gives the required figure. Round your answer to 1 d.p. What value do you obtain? 36.8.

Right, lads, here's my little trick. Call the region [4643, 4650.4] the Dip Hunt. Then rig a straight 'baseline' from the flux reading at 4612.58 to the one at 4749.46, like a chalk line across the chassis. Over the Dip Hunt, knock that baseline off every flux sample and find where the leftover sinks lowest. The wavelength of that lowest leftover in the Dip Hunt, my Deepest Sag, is 4649.90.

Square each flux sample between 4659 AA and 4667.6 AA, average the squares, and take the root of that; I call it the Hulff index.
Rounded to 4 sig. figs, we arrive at 12.27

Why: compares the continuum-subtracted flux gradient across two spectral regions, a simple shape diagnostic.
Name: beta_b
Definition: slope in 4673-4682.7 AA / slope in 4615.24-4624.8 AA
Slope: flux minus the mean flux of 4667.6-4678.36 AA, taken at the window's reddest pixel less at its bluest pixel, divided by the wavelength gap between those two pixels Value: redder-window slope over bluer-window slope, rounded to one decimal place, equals 0.2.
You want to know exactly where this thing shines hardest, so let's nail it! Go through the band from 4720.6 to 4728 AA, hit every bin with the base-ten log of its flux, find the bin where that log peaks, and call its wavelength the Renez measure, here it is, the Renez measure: 4721.11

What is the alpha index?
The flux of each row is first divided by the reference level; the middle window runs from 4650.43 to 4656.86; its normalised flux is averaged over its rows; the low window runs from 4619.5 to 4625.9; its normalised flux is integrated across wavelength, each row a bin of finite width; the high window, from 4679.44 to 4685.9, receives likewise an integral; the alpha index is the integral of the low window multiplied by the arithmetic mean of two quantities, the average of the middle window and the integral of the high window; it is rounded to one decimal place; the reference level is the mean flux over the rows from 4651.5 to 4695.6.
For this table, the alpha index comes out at 24.4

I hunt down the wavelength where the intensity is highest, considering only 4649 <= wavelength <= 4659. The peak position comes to 4658.48 AA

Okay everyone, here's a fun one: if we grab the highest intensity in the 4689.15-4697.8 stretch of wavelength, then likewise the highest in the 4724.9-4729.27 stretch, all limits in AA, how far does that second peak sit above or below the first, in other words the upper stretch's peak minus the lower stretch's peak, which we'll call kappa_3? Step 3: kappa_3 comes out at -0.31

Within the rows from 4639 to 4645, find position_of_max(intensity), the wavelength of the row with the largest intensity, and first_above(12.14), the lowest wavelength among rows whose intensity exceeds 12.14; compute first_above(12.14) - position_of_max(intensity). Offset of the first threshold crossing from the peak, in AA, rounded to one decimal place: -3.2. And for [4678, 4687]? -2.2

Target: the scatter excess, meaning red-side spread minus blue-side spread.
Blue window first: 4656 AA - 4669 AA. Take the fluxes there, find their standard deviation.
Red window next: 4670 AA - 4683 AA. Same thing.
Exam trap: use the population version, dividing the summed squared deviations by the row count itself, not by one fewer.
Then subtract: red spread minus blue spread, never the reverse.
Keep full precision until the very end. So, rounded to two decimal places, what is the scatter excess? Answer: -0.20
